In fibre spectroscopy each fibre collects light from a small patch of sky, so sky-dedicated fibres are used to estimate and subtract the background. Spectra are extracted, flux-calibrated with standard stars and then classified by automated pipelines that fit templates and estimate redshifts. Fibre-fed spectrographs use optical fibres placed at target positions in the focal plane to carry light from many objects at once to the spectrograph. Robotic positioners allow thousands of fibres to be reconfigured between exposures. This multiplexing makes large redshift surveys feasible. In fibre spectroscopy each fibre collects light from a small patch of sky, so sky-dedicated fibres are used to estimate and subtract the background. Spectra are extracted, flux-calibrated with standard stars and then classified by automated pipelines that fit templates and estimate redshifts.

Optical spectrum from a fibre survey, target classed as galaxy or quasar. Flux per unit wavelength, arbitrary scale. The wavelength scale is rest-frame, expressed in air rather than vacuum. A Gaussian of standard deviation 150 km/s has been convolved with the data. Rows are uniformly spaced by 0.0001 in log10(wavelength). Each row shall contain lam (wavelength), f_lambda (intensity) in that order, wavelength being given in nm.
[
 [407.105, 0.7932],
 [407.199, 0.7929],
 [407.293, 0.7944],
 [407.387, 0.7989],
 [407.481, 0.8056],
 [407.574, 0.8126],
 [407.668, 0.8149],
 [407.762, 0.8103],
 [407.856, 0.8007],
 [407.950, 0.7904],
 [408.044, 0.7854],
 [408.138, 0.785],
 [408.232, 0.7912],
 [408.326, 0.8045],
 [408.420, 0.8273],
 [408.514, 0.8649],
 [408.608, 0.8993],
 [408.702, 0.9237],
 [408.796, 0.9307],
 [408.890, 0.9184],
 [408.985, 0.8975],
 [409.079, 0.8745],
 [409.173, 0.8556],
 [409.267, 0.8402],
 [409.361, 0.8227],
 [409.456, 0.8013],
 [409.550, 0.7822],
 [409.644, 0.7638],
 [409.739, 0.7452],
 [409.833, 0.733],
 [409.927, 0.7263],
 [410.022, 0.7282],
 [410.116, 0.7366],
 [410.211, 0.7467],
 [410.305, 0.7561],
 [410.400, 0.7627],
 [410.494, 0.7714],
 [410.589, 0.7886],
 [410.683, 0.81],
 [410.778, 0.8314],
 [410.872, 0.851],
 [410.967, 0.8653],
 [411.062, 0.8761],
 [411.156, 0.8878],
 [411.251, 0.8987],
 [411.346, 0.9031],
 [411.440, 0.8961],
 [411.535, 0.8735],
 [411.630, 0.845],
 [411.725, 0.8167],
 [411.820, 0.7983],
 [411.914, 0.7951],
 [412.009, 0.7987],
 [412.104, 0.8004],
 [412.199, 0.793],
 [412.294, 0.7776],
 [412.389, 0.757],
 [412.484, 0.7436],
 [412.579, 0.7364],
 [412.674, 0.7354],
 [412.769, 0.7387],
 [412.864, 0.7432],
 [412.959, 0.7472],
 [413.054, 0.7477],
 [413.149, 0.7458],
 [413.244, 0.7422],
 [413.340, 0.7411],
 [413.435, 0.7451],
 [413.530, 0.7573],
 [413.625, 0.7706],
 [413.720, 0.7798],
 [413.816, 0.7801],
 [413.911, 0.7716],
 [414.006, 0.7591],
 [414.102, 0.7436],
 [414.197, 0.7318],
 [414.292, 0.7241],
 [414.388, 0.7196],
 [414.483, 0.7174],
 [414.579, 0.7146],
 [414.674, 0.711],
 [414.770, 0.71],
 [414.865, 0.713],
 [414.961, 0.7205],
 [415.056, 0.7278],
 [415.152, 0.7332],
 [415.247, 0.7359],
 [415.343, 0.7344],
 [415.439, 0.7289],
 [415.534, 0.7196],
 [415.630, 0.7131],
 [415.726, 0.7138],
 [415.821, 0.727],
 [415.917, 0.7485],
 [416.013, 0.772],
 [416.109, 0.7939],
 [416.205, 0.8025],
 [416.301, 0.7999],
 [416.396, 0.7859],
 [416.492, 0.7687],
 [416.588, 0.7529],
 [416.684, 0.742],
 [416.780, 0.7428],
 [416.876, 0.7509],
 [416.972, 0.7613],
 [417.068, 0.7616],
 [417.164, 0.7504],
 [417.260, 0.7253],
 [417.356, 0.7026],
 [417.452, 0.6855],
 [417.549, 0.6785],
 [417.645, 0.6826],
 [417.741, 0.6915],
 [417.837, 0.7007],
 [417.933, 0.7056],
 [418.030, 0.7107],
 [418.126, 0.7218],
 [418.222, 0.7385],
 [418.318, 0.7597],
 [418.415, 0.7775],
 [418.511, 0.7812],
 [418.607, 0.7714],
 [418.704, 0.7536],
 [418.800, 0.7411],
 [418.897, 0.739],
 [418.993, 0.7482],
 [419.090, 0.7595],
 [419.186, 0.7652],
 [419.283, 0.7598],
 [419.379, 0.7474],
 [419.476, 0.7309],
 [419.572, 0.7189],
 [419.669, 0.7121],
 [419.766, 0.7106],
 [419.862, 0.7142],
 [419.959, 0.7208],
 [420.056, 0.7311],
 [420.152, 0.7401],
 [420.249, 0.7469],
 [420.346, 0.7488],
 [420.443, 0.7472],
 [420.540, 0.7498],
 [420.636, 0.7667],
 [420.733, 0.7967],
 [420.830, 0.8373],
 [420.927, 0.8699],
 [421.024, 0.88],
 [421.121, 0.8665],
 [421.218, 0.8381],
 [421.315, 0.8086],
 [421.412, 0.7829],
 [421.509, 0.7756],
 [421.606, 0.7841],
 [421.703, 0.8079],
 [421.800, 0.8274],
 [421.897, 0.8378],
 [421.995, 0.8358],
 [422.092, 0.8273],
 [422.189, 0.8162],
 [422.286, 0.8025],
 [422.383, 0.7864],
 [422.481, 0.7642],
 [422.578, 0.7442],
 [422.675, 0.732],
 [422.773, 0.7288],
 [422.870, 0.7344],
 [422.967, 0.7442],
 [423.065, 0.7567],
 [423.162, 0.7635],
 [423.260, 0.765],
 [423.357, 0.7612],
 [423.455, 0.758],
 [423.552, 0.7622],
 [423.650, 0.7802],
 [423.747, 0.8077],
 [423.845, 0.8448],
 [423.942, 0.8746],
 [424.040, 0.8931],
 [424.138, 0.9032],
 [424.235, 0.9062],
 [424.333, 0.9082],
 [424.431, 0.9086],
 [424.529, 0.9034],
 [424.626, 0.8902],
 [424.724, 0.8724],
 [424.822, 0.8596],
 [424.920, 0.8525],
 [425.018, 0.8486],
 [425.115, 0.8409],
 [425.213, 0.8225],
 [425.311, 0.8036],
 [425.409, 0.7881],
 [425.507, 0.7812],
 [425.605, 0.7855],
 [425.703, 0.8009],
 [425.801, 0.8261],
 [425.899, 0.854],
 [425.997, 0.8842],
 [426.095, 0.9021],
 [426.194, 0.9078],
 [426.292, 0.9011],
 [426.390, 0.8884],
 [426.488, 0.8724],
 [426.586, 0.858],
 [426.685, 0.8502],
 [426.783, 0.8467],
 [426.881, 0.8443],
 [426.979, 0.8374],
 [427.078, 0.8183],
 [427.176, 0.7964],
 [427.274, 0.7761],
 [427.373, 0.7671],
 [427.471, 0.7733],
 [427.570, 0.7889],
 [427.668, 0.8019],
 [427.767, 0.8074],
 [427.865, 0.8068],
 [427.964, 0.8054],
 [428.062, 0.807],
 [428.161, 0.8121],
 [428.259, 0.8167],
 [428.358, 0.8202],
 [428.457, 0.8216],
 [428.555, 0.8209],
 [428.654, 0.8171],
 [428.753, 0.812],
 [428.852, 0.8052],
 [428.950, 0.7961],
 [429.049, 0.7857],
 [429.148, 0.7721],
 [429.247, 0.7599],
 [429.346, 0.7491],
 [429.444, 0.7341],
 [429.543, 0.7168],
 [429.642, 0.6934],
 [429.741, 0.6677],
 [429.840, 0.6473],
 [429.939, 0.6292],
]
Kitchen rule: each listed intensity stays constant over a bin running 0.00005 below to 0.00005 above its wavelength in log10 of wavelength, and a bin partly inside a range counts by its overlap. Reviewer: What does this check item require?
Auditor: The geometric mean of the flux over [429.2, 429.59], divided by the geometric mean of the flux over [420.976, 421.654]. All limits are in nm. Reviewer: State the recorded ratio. 0.90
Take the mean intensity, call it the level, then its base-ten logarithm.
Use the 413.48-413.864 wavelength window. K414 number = -0.112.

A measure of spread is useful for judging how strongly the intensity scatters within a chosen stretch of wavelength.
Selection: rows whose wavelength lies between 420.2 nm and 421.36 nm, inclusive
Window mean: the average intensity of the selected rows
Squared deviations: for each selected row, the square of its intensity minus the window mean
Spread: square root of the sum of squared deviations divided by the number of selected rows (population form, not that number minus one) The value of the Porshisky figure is 0.050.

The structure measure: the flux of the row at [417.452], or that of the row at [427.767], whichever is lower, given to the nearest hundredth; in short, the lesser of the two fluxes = 0.69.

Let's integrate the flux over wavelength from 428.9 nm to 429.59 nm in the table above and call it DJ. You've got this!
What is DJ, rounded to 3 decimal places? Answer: 0.525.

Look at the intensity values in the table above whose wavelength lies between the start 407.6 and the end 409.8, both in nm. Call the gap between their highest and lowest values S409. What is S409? 0.19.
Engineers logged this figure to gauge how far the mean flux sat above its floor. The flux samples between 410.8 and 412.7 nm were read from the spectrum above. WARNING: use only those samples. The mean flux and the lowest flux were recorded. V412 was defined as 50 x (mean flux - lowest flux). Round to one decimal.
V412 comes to 4.4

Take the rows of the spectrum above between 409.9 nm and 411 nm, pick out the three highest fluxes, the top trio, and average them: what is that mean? 0.849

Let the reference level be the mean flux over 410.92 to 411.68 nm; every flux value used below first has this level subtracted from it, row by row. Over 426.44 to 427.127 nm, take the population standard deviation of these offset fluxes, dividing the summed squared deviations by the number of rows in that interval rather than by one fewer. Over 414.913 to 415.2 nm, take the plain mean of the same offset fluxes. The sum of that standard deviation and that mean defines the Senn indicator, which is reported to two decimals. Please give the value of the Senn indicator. -0.14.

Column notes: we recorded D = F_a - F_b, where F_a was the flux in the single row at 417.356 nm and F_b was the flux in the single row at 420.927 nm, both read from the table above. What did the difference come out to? -0.17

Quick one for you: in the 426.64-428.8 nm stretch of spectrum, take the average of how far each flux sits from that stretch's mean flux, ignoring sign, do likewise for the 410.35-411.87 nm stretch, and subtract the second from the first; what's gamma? -0.023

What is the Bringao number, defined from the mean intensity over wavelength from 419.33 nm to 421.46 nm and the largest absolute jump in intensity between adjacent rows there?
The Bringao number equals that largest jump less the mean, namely -0.731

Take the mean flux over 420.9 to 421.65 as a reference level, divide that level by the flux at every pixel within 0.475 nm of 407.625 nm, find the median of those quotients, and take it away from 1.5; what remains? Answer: 0.47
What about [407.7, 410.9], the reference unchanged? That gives 0.47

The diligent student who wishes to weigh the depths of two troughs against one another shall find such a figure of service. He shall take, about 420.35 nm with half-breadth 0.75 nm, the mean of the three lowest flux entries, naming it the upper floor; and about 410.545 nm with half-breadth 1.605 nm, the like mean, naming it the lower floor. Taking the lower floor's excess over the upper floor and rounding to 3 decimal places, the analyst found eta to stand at 0.017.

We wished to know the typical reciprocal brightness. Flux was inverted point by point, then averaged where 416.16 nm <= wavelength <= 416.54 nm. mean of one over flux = 1.27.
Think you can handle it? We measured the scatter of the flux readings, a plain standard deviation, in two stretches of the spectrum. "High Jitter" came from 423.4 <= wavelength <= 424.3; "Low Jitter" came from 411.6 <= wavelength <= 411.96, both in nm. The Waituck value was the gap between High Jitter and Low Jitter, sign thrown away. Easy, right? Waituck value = 0.038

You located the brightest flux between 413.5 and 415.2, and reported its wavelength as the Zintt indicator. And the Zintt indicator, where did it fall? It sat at 413.816 nm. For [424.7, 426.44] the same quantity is 426.194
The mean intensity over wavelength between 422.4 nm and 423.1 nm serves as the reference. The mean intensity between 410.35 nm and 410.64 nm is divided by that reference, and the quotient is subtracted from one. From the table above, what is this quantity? -0.041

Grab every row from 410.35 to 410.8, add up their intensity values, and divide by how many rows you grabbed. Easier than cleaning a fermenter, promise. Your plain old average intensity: 0.79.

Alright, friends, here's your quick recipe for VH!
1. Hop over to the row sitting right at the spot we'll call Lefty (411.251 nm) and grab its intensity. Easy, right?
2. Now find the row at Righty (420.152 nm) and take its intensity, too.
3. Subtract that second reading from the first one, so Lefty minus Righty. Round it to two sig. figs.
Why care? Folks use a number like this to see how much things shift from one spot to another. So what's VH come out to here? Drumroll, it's 0.16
